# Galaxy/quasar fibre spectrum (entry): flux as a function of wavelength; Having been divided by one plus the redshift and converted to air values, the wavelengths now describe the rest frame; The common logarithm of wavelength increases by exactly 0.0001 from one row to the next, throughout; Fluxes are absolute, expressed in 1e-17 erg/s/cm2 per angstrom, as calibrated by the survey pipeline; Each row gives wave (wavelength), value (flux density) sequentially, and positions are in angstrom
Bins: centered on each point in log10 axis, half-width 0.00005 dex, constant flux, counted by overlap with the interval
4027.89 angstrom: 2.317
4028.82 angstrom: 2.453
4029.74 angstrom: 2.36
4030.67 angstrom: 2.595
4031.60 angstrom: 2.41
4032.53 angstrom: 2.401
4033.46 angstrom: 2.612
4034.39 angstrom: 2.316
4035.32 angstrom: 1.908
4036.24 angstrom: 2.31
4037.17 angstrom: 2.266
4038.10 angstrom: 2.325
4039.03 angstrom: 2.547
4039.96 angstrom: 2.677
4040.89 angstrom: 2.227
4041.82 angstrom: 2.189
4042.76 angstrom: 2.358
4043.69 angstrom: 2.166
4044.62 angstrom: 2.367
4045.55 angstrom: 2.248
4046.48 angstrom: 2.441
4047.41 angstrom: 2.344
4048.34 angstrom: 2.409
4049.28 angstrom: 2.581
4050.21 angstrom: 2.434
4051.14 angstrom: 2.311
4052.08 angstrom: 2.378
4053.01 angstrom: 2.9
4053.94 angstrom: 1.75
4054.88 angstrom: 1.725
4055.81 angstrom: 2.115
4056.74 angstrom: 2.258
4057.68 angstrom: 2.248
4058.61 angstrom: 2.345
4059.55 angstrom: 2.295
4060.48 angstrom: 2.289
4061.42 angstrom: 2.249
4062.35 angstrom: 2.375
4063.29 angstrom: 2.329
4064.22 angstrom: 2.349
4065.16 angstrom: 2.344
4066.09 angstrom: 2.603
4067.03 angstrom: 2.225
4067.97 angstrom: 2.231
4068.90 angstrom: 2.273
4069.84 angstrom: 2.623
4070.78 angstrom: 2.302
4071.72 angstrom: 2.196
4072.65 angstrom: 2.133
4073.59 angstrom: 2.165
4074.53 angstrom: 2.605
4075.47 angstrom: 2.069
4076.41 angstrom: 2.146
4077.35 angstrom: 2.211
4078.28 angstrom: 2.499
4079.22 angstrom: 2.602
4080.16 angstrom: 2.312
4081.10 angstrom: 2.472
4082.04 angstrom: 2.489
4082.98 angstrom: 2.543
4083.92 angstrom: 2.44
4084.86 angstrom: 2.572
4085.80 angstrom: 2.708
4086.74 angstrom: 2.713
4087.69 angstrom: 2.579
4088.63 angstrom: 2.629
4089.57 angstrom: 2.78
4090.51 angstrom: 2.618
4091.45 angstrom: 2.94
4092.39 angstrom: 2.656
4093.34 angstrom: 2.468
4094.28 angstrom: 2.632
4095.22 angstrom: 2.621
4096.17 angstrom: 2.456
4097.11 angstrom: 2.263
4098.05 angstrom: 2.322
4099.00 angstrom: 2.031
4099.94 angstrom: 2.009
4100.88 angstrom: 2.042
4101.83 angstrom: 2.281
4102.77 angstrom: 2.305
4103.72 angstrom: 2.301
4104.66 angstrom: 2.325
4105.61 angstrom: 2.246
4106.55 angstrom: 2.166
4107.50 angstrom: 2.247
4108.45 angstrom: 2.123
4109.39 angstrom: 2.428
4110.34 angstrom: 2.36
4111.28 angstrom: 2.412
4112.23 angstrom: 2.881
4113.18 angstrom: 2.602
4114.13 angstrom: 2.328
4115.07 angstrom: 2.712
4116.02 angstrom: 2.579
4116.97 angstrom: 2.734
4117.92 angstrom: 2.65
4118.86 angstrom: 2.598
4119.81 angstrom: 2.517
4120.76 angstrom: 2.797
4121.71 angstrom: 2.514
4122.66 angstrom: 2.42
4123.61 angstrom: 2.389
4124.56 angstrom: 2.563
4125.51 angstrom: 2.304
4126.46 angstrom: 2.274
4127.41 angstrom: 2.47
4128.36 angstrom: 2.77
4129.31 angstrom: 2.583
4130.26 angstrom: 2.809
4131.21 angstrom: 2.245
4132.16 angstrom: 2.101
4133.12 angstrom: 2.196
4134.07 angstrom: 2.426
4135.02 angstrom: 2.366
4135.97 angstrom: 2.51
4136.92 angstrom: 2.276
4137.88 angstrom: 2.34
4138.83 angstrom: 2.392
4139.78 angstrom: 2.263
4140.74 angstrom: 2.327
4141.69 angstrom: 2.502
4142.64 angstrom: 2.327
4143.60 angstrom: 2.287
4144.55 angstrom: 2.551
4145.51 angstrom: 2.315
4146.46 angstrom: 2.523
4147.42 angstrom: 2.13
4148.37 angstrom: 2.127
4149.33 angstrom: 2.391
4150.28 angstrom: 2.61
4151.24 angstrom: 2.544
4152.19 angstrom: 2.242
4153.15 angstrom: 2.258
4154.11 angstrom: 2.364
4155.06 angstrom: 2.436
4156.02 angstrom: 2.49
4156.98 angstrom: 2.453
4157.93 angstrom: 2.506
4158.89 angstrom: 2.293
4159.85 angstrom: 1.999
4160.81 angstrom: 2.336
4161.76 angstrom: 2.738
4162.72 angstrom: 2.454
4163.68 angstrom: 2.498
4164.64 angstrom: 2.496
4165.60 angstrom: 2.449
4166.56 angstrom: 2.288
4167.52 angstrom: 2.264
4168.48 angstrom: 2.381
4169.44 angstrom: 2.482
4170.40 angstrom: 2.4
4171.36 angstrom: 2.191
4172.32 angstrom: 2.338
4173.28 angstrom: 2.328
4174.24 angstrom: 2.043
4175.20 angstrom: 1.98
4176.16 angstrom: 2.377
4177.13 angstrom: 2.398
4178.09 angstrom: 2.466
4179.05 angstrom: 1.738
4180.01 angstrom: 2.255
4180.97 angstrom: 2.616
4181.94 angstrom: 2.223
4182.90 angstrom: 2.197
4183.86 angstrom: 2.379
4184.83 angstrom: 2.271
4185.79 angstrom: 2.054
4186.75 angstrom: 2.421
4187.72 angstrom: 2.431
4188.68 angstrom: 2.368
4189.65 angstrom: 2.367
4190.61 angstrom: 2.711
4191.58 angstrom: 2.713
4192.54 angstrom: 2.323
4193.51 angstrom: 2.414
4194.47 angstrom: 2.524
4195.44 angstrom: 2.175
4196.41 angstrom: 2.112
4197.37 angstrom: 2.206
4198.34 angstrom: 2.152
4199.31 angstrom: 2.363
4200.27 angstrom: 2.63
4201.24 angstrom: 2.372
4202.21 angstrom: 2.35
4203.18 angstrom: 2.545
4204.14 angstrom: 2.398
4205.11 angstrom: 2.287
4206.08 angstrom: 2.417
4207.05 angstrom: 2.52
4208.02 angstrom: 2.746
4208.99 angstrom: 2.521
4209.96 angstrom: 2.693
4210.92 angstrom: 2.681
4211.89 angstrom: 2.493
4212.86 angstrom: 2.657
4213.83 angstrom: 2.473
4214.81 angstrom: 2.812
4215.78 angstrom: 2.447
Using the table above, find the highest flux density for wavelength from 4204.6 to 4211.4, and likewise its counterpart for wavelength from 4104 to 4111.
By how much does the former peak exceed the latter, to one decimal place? 0.3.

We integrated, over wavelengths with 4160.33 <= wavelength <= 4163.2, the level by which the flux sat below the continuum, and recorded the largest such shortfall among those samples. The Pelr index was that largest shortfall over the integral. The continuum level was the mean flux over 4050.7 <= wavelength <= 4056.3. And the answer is 0.155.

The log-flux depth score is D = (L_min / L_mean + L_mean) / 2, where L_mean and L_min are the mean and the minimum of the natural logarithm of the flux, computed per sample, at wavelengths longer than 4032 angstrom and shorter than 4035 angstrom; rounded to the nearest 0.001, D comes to 0.917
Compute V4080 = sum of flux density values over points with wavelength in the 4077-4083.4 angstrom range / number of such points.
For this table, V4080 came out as 2.45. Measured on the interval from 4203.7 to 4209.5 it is 2.48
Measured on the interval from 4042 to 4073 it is 2.31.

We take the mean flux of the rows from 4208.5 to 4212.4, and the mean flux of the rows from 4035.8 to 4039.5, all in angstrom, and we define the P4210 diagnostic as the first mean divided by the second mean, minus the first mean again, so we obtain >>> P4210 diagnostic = -1.50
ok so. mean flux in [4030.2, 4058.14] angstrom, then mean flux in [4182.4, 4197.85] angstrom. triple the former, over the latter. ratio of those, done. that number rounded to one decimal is 3.0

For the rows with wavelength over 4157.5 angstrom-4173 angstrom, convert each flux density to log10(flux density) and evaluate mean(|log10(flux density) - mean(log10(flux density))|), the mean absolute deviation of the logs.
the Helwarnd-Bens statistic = 0.0223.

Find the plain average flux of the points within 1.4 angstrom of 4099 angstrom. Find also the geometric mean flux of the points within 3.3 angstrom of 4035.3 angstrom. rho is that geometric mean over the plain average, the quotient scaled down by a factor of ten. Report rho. 0.108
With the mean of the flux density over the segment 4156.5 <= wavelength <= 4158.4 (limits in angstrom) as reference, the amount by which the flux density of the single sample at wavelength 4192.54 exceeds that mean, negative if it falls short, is -0.16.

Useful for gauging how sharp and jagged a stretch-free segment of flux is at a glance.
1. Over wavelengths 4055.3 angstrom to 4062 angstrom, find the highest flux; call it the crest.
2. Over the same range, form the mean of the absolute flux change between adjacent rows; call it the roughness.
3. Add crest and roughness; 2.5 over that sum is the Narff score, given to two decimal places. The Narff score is 1.04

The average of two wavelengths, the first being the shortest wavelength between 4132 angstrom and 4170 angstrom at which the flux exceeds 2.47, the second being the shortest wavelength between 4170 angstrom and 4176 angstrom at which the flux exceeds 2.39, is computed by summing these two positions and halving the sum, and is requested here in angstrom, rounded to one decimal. 4153.2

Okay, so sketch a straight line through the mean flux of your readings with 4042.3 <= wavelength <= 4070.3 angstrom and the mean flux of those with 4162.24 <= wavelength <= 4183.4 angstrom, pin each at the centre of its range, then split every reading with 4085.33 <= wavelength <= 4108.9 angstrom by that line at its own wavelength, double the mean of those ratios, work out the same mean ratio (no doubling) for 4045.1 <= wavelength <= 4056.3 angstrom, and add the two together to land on 3.08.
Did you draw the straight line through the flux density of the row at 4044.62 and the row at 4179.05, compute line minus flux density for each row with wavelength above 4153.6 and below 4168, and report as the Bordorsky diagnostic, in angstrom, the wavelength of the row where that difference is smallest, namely 4161.76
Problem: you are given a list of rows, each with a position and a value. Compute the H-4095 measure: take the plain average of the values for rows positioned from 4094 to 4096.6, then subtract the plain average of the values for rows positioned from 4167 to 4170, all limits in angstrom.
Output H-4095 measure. 0.19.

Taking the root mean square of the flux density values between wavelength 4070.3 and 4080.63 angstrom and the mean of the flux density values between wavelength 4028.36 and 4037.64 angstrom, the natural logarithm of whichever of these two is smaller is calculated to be 0.834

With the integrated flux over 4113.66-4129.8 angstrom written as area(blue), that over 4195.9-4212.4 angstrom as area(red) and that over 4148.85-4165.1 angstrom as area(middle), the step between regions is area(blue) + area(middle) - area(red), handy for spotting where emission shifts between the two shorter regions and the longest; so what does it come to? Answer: 40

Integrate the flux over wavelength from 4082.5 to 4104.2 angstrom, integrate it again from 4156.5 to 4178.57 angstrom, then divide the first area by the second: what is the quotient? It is 1.03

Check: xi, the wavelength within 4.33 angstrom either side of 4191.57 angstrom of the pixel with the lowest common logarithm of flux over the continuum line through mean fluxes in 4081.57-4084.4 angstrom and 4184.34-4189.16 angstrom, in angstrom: 4195.44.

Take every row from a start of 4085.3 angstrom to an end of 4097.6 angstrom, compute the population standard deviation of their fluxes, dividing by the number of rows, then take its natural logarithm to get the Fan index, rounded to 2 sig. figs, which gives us -1.8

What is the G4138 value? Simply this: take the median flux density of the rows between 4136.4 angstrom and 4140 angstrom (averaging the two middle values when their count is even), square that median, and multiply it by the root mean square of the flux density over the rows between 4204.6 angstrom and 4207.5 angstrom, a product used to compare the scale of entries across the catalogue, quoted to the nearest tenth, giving 12.8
